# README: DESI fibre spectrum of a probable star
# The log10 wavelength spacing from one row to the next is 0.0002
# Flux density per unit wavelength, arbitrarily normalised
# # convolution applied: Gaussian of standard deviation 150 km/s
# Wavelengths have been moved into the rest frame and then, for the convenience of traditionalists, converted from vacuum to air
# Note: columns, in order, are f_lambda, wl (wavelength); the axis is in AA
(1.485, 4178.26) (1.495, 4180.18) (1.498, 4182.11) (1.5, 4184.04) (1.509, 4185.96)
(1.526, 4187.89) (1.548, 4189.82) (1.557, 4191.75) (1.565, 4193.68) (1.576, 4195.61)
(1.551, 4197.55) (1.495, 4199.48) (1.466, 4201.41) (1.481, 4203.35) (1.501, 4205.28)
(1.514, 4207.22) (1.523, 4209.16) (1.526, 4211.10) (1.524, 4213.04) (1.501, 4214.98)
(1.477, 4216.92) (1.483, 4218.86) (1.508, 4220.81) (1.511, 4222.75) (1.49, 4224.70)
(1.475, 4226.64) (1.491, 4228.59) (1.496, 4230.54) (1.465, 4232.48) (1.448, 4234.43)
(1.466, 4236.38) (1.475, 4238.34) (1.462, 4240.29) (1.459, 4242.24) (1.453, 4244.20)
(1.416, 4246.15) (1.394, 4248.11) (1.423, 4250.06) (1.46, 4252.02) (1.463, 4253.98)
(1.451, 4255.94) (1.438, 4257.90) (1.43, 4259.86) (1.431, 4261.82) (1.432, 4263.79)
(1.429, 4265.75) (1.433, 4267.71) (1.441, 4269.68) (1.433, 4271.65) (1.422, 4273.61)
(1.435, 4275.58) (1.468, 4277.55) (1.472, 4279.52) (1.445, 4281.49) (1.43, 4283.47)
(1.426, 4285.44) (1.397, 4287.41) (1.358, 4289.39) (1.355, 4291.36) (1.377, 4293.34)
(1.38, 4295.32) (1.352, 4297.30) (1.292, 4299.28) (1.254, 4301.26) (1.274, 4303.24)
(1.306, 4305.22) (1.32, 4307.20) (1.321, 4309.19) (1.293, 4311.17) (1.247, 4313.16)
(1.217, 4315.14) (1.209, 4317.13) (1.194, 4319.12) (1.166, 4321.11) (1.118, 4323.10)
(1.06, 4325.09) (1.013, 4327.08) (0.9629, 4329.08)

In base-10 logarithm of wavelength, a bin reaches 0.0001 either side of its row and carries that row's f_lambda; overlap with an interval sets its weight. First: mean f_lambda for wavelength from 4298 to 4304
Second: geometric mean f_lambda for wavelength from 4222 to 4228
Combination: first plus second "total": 2.77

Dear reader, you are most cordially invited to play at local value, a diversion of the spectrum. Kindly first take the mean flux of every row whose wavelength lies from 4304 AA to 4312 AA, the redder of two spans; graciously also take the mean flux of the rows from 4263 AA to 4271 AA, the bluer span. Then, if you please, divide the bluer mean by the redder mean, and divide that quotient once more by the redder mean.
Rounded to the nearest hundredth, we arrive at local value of 0.84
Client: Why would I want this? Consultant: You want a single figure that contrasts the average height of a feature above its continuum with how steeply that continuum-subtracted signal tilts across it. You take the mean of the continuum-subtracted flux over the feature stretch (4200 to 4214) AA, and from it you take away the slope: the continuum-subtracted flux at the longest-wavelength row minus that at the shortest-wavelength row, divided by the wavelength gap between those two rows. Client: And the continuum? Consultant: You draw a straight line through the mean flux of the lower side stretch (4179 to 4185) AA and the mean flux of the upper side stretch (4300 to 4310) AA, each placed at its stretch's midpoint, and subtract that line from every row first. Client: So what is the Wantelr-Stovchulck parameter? 0.042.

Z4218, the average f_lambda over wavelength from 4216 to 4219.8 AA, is 1.48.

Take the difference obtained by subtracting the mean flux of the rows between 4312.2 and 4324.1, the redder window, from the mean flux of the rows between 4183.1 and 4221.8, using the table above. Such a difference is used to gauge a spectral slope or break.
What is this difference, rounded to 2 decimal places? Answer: 0.32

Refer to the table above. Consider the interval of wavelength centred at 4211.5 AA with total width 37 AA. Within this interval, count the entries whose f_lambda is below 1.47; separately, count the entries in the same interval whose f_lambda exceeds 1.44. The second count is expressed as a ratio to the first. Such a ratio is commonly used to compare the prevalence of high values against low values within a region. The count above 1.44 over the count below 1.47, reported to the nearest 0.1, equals 19.0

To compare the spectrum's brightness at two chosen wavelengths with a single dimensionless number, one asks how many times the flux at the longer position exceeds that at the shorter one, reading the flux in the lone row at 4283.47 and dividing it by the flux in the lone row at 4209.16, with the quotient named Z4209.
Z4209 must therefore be 0.94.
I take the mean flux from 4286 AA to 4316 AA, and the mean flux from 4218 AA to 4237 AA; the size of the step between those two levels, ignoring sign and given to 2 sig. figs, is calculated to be 0.17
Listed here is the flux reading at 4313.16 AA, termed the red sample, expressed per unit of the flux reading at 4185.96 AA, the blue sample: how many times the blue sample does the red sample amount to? 0.83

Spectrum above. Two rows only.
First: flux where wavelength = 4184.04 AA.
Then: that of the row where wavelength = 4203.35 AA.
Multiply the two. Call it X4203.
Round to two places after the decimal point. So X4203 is 2.22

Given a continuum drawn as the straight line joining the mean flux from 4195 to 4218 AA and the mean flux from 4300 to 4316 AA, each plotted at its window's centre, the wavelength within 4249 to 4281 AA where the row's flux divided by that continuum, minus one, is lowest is 4250.06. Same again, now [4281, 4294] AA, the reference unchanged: 4289.39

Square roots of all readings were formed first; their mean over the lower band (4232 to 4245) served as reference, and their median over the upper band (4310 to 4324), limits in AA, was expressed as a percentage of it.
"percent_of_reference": 91.0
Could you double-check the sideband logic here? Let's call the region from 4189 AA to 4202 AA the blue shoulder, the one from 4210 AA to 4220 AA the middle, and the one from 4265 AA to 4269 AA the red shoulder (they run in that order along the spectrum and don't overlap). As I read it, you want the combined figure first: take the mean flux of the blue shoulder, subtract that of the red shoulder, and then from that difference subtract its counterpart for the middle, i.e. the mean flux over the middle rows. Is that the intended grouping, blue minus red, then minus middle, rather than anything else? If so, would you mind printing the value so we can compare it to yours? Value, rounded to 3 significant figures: -1.40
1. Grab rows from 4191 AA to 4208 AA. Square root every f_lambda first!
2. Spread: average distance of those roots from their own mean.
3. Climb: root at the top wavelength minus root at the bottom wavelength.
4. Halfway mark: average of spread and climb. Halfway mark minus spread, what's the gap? -0.016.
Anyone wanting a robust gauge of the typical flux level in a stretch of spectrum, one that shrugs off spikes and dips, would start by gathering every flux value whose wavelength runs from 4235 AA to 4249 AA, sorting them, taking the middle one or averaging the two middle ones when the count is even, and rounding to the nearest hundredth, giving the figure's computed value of 1.46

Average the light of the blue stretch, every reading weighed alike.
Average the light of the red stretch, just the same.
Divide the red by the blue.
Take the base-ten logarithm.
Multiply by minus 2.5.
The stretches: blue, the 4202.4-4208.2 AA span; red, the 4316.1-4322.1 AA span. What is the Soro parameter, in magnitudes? 0.25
